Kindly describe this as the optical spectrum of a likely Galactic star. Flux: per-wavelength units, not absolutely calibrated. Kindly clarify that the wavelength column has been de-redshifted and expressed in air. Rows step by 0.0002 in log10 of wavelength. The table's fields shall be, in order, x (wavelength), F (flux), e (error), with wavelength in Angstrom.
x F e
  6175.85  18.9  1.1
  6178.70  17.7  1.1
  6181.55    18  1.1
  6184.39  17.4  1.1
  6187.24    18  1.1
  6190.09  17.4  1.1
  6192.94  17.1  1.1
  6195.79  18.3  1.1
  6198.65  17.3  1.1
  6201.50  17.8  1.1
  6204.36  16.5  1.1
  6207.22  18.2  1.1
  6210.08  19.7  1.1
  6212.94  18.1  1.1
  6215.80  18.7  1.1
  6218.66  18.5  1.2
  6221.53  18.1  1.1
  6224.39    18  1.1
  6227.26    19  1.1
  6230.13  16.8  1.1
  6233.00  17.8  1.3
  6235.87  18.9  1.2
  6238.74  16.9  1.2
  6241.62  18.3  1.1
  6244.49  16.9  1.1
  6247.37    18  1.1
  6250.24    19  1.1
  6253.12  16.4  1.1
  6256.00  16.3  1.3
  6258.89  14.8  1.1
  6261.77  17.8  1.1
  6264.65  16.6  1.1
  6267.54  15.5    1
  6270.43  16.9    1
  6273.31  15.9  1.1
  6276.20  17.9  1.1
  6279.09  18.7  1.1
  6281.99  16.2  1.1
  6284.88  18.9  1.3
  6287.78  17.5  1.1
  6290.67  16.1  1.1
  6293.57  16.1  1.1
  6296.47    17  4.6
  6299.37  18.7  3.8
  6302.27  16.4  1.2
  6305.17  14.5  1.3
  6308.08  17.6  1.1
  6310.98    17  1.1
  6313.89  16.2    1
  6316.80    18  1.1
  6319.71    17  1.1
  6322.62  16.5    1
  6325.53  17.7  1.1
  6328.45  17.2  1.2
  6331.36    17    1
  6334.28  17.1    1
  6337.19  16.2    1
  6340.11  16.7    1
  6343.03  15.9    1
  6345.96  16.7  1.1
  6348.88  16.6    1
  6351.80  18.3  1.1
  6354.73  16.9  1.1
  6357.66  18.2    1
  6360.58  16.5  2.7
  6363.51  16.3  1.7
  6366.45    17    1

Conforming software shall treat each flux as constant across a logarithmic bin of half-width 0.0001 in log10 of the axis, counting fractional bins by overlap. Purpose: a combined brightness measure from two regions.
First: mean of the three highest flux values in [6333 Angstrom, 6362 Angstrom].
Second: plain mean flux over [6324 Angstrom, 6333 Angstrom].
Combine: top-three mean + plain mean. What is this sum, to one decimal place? 35.2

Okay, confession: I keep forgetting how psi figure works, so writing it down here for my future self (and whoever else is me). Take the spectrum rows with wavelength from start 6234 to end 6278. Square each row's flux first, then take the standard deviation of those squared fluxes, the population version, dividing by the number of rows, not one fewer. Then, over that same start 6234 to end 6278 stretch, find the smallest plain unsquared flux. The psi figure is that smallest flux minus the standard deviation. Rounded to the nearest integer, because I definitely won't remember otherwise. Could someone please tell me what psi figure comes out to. -26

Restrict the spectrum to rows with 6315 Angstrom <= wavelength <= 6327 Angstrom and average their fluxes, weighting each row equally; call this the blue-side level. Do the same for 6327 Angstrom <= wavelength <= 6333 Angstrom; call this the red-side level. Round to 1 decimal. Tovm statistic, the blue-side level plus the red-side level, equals 34.4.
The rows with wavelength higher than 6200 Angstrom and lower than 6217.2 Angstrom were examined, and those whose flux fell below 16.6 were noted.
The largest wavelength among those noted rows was 6204.36 Angstrom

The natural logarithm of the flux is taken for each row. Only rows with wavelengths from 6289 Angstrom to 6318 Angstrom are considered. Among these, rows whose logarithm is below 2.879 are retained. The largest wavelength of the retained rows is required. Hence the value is 6313.89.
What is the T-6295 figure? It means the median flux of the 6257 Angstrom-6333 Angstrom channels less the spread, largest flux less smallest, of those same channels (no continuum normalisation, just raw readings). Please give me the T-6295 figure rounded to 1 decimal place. 12.6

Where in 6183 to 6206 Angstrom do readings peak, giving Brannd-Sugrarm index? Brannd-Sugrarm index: 6195.79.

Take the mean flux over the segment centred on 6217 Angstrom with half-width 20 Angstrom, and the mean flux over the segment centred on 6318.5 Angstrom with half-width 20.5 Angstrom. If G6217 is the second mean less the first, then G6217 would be -1.2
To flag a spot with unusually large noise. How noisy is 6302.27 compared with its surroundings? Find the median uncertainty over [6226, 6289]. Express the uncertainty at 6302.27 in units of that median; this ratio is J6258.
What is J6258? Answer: 1.09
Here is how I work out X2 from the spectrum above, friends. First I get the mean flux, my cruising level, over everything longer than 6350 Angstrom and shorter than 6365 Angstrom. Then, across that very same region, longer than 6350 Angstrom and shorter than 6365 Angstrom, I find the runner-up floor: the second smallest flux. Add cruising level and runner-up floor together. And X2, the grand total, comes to 33.7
